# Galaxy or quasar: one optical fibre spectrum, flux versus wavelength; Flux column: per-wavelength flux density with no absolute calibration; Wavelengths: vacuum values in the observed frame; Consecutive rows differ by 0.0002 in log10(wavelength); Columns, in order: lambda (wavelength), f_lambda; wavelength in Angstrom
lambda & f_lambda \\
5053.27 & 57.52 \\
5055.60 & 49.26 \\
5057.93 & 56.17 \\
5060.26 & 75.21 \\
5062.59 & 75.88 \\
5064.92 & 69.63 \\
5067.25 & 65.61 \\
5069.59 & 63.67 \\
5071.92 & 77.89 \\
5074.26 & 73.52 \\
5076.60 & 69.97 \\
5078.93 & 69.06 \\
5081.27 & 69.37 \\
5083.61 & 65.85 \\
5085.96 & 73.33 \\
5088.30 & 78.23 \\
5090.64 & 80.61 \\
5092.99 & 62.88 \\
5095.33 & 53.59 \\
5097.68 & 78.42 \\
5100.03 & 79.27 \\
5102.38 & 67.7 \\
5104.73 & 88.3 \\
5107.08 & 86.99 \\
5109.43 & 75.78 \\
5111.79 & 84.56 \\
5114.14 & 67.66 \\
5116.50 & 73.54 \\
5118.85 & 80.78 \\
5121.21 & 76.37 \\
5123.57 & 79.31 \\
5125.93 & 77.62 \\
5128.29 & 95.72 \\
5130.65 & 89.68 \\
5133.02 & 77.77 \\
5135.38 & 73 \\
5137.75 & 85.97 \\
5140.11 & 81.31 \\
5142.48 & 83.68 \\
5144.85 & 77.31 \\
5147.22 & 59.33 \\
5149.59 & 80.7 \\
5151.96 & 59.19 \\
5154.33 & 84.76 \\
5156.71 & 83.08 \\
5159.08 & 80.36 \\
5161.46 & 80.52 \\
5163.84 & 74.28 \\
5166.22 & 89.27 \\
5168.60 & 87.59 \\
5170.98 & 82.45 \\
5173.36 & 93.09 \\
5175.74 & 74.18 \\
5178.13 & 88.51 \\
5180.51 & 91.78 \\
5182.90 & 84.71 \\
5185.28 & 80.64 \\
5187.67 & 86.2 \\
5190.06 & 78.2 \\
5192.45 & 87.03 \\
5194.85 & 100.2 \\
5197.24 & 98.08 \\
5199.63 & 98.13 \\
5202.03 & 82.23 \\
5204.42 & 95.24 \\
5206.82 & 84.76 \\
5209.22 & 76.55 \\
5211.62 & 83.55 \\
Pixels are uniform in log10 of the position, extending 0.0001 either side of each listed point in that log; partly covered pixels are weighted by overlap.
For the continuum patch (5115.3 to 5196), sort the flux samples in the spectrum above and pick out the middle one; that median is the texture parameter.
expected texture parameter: 81.0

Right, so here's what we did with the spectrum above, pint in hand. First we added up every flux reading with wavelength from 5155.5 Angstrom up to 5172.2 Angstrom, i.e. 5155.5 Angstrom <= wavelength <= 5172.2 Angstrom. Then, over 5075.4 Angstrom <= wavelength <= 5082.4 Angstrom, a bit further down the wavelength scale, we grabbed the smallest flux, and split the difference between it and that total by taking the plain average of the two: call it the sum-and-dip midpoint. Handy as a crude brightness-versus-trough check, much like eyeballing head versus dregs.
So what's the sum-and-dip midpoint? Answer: 323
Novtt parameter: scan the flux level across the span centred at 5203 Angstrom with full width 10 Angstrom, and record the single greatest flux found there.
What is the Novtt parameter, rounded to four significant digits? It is 98.13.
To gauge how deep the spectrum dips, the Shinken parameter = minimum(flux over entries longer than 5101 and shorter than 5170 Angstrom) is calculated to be 59.19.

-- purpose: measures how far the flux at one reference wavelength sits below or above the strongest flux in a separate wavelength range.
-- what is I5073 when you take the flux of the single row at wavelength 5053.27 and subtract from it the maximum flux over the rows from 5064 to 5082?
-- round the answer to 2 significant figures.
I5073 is -20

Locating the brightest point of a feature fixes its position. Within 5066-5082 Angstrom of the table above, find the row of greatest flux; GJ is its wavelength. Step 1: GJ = 5071.92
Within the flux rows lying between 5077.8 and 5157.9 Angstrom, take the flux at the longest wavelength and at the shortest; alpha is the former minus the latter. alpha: 14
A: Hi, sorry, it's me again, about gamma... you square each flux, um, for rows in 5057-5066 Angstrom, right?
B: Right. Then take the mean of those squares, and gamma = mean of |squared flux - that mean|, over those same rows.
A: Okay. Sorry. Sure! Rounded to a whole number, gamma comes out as 853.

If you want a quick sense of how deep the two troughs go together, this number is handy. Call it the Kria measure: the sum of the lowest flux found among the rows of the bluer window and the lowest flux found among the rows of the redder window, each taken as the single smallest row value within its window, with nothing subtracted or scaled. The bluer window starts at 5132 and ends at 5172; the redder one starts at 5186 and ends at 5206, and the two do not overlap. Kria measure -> 137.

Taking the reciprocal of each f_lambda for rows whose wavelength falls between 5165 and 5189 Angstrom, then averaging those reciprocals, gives 0.0117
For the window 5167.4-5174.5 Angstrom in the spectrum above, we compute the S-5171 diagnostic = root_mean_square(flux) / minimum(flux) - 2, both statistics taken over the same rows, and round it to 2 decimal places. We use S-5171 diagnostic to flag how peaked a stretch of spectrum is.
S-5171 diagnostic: -0.93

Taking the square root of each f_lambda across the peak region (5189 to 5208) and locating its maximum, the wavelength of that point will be 5194.85 Angstrom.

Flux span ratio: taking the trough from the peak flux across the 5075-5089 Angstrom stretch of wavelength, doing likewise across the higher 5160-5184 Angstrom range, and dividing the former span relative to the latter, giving 0.65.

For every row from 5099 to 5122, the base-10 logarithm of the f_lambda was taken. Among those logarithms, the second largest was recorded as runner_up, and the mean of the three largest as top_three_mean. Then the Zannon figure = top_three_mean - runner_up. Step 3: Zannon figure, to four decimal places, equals -0.0019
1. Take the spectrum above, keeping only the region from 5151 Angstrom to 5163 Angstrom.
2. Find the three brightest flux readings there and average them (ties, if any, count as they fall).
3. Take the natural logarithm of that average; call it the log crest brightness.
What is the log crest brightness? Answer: 4.42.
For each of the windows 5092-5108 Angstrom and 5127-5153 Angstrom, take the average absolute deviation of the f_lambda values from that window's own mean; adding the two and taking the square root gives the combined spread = 4.37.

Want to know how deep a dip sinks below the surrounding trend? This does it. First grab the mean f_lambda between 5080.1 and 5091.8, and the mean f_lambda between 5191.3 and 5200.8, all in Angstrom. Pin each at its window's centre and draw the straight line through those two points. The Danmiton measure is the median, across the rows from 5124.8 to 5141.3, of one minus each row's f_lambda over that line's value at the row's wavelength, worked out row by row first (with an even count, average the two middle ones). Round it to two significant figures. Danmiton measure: 0.038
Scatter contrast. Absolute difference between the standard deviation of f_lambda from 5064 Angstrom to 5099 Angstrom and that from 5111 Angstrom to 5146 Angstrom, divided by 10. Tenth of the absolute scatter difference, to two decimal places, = 0.02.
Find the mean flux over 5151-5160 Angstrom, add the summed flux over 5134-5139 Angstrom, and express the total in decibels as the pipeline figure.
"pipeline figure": 23.7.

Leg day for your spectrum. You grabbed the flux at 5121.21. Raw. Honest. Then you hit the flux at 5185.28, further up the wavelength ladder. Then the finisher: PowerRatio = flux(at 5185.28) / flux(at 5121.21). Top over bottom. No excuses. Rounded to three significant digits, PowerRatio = 1.06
